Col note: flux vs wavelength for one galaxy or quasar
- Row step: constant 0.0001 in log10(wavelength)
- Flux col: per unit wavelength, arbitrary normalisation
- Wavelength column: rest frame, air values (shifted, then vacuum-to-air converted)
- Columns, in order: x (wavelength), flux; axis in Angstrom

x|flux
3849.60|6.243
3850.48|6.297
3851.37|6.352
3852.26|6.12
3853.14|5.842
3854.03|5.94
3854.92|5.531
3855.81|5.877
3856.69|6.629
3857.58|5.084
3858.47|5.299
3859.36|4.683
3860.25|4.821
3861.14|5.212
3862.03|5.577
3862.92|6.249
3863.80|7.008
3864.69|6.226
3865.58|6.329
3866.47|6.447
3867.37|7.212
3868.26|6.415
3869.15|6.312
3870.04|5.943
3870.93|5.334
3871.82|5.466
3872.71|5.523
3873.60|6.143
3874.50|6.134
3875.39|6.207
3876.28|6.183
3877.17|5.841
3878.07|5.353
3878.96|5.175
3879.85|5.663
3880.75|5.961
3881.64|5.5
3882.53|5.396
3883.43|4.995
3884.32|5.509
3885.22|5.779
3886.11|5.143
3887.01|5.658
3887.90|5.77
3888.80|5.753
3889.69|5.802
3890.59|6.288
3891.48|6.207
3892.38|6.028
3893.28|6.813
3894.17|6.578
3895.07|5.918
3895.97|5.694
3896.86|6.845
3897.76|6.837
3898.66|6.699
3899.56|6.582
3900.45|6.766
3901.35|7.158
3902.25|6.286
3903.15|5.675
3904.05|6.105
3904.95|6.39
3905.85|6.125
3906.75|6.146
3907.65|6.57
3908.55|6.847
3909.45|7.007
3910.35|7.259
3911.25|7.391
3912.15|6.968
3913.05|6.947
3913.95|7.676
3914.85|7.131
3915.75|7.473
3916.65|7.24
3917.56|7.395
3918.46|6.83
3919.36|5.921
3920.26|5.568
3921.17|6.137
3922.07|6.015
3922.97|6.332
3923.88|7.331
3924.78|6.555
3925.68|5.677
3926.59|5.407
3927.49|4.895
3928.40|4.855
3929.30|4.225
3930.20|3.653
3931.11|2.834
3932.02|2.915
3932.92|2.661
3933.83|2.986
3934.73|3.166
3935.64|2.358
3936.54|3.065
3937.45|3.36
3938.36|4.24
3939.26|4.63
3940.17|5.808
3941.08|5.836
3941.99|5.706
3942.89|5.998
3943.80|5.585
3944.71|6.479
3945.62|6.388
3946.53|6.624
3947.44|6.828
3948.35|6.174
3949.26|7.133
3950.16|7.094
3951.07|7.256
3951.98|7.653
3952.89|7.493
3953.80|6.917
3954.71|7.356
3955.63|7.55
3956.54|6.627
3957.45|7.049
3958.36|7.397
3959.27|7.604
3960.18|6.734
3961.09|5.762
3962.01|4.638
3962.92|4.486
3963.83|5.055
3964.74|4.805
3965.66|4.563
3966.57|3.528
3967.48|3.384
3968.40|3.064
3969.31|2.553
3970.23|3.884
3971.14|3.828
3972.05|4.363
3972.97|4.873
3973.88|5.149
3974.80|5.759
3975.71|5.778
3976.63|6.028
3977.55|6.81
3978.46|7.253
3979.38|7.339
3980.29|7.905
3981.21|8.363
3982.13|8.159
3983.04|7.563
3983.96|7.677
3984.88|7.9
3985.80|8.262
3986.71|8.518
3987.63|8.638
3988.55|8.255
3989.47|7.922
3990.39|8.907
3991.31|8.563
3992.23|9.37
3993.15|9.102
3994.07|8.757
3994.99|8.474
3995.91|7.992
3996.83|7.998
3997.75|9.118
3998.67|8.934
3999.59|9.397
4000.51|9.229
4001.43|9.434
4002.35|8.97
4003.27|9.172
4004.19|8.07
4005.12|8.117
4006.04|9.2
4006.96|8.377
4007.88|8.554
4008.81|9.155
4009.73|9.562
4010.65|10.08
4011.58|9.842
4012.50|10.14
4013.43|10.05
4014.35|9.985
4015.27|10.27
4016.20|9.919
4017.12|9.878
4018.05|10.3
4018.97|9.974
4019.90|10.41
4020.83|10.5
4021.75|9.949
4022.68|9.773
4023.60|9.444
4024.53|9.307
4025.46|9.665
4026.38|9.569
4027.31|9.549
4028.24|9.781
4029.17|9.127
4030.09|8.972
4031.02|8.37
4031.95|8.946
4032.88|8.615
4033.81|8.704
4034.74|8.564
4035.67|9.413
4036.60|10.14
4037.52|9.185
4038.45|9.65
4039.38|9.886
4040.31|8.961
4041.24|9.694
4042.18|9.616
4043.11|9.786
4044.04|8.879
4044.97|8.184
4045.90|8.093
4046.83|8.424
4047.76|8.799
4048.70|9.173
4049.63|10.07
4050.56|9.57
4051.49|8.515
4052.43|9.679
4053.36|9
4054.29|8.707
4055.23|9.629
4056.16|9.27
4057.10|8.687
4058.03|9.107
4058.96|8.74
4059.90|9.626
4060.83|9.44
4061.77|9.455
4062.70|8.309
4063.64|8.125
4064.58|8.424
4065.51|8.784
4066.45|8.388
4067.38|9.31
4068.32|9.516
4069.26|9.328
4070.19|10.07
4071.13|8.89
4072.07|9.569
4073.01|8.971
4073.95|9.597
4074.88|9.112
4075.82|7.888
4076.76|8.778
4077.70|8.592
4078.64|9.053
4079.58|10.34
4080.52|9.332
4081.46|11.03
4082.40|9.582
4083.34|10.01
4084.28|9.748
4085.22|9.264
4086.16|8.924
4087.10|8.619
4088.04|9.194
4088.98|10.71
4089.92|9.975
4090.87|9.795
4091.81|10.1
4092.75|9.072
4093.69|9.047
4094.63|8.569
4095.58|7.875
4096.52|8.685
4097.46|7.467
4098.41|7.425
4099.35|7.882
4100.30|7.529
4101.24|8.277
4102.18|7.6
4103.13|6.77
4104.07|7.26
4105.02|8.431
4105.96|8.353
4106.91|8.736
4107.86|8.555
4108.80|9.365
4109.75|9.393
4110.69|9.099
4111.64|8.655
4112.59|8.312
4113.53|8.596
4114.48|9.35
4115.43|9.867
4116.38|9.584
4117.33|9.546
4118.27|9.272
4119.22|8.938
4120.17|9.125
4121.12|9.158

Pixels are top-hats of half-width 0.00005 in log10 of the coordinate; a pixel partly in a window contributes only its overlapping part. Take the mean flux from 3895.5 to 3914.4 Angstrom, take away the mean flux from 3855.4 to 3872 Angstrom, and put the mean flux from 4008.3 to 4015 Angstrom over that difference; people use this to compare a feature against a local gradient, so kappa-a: 13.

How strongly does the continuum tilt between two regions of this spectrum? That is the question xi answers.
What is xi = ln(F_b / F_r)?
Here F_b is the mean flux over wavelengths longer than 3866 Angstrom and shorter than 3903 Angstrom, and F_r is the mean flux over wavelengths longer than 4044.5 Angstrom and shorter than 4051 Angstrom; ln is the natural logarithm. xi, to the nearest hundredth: -0.39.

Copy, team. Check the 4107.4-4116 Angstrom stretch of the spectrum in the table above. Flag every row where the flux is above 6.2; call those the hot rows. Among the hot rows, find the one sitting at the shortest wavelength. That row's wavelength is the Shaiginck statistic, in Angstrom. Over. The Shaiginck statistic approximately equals 4107.86 Angstrom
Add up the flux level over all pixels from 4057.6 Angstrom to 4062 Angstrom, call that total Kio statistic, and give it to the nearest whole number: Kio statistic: 46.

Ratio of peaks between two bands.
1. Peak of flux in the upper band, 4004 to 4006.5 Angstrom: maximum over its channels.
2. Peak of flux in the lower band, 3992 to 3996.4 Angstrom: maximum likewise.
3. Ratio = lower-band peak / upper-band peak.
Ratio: 1.02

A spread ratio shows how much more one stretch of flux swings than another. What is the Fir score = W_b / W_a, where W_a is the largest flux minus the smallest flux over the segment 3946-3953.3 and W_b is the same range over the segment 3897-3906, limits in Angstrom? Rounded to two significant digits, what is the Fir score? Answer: 1.0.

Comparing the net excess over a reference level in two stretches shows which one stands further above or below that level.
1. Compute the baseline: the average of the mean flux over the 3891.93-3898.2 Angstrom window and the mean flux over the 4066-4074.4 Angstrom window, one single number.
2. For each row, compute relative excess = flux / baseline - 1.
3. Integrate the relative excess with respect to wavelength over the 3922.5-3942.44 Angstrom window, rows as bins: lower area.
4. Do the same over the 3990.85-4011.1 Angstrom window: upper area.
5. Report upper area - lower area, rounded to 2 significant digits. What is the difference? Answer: 11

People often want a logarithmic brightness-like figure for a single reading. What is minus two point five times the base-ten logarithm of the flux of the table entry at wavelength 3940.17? -1.91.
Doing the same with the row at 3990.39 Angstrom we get -2.37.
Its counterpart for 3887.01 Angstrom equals -1.88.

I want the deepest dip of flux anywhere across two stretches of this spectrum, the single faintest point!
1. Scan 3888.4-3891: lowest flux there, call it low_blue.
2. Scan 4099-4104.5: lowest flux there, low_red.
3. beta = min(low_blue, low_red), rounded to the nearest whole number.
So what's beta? 6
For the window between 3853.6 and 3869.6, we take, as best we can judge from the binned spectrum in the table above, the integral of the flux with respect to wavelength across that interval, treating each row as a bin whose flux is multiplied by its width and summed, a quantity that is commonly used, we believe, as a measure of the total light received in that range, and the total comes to 95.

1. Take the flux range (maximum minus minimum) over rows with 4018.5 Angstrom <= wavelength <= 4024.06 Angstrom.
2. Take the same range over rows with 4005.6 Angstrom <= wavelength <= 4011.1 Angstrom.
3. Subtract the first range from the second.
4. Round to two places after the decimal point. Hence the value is 0.65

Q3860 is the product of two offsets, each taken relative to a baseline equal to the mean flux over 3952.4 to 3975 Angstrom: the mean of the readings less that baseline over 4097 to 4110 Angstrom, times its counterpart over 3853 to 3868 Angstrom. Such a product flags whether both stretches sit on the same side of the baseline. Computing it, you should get 1.4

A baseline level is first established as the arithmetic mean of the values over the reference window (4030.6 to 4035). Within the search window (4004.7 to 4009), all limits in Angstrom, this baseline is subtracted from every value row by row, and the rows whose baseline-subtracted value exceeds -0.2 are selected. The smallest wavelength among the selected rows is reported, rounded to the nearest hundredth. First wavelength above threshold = 4006.04 Angstrom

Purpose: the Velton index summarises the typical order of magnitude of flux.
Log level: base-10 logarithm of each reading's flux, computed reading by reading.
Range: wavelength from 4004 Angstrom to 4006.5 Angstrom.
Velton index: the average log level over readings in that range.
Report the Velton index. 0.93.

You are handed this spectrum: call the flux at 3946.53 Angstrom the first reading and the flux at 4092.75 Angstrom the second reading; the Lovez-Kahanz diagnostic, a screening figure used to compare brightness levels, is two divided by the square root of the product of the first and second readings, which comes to 0.258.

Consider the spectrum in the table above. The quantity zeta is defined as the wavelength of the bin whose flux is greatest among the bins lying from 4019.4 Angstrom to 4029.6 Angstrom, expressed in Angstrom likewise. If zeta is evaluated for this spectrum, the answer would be 4020.83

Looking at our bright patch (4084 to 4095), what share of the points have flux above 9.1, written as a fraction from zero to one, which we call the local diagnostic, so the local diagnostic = 0.6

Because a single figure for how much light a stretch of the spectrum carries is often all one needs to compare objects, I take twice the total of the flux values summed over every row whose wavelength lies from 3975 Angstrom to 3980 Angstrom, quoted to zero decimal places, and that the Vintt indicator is 66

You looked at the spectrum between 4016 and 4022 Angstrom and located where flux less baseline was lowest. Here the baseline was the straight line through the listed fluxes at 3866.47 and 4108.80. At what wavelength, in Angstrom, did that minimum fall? 4017.12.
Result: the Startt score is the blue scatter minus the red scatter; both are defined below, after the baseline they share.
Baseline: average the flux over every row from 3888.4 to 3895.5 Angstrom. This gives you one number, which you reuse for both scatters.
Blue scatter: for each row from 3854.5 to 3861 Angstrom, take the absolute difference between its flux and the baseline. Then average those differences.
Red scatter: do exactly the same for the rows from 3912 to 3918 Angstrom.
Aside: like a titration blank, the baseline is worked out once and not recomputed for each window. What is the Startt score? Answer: -0.2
